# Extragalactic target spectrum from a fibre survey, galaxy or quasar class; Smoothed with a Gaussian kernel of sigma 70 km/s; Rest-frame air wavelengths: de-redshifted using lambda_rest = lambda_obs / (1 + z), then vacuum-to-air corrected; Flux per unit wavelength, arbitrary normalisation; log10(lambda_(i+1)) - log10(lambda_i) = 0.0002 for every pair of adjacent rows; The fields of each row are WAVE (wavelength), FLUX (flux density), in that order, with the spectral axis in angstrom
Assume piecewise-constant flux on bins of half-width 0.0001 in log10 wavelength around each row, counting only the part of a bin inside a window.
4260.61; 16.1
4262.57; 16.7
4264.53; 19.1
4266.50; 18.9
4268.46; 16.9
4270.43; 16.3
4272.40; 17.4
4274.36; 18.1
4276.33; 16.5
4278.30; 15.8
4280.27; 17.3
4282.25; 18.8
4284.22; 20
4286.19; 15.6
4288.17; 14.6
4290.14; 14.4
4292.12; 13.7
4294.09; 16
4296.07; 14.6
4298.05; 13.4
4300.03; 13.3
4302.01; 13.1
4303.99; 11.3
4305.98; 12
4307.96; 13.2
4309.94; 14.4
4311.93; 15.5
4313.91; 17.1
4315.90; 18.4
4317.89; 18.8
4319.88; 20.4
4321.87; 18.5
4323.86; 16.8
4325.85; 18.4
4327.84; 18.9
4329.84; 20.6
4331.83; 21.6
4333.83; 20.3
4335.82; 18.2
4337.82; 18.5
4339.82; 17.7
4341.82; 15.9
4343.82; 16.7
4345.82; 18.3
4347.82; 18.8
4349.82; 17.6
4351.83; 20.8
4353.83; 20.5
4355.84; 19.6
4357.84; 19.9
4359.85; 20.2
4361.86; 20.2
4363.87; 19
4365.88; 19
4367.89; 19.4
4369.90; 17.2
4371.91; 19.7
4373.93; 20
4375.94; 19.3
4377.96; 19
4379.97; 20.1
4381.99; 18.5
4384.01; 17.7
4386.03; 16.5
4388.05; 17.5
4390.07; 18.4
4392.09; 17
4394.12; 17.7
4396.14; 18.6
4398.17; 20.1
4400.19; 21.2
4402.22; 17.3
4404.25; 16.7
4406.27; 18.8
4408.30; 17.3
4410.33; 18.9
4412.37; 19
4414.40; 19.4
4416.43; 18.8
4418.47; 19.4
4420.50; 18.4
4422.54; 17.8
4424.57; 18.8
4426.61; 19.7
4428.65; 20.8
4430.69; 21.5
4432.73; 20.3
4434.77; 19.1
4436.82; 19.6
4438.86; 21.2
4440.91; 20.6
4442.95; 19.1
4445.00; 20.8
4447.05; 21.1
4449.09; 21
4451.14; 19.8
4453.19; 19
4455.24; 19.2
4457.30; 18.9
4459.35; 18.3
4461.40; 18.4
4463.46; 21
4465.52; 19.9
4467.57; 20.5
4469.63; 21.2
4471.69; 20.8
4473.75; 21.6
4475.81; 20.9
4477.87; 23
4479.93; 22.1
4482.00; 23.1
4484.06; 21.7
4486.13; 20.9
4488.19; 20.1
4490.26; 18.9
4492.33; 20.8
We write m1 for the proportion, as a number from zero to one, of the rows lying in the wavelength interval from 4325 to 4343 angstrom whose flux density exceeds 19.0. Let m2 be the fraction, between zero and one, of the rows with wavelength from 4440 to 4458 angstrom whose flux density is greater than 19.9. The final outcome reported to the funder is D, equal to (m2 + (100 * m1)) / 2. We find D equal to 17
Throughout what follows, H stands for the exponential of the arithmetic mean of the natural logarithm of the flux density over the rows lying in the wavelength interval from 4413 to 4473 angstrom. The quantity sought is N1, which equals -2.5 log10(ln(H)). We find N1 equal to -1.187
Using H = 19.8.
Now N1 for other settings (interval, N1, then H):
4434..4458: -1.190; 19.9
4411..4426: -1.168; 18.8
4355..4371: -1.178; 19.3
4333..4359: -1.165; 18.6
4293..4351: -1.122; 16.6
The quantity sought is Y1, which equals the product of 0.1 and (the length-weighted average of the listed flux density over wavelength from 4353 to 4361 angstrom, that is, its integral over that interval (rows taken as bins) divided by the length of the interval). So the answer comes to 2.00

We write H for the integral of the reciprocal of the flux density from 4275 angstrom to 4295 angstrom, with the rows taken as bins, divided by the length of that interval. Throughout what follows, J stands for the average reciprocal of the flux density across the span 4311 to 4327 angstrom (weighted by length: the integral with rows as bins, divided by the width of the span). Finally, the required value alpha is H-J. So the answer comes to 0.006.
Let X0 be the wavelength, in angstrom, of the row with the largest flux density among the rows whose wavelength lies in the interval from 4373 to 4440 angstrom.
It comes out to 4430.69 angstrom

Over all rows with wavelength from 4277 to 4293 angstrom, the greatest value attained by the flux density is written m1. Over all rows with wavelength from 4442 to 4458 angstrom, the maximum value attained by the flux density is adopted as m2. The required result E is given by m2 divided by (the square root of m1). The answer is 4.72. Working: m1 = 20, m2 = 21.1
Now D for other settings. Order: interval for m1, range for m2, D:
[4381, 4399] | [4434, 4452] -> 6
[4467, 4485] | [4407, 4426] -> 50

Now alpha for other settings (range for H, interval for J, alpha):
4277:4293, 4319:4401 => 0.009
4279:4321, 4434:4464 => 0.015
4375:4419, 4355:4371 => 0.002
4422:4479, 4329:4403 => -0.003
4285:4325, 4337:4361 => 0.013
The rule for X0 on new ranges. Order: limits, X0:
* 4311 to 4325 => 4319.88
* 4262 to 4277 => 4264.53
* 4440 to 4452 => 4447.05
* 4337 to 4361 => 4351.83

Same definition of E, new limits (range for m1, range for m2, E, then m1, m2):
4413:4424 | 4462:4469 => 4.77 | 19.4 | 21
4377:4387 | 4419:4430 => 4.64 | 20.1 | 20.8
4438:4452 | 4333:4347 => 4.41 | 21.2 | 20.3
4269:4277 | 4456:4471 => 4.98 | 18.1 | 21.2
